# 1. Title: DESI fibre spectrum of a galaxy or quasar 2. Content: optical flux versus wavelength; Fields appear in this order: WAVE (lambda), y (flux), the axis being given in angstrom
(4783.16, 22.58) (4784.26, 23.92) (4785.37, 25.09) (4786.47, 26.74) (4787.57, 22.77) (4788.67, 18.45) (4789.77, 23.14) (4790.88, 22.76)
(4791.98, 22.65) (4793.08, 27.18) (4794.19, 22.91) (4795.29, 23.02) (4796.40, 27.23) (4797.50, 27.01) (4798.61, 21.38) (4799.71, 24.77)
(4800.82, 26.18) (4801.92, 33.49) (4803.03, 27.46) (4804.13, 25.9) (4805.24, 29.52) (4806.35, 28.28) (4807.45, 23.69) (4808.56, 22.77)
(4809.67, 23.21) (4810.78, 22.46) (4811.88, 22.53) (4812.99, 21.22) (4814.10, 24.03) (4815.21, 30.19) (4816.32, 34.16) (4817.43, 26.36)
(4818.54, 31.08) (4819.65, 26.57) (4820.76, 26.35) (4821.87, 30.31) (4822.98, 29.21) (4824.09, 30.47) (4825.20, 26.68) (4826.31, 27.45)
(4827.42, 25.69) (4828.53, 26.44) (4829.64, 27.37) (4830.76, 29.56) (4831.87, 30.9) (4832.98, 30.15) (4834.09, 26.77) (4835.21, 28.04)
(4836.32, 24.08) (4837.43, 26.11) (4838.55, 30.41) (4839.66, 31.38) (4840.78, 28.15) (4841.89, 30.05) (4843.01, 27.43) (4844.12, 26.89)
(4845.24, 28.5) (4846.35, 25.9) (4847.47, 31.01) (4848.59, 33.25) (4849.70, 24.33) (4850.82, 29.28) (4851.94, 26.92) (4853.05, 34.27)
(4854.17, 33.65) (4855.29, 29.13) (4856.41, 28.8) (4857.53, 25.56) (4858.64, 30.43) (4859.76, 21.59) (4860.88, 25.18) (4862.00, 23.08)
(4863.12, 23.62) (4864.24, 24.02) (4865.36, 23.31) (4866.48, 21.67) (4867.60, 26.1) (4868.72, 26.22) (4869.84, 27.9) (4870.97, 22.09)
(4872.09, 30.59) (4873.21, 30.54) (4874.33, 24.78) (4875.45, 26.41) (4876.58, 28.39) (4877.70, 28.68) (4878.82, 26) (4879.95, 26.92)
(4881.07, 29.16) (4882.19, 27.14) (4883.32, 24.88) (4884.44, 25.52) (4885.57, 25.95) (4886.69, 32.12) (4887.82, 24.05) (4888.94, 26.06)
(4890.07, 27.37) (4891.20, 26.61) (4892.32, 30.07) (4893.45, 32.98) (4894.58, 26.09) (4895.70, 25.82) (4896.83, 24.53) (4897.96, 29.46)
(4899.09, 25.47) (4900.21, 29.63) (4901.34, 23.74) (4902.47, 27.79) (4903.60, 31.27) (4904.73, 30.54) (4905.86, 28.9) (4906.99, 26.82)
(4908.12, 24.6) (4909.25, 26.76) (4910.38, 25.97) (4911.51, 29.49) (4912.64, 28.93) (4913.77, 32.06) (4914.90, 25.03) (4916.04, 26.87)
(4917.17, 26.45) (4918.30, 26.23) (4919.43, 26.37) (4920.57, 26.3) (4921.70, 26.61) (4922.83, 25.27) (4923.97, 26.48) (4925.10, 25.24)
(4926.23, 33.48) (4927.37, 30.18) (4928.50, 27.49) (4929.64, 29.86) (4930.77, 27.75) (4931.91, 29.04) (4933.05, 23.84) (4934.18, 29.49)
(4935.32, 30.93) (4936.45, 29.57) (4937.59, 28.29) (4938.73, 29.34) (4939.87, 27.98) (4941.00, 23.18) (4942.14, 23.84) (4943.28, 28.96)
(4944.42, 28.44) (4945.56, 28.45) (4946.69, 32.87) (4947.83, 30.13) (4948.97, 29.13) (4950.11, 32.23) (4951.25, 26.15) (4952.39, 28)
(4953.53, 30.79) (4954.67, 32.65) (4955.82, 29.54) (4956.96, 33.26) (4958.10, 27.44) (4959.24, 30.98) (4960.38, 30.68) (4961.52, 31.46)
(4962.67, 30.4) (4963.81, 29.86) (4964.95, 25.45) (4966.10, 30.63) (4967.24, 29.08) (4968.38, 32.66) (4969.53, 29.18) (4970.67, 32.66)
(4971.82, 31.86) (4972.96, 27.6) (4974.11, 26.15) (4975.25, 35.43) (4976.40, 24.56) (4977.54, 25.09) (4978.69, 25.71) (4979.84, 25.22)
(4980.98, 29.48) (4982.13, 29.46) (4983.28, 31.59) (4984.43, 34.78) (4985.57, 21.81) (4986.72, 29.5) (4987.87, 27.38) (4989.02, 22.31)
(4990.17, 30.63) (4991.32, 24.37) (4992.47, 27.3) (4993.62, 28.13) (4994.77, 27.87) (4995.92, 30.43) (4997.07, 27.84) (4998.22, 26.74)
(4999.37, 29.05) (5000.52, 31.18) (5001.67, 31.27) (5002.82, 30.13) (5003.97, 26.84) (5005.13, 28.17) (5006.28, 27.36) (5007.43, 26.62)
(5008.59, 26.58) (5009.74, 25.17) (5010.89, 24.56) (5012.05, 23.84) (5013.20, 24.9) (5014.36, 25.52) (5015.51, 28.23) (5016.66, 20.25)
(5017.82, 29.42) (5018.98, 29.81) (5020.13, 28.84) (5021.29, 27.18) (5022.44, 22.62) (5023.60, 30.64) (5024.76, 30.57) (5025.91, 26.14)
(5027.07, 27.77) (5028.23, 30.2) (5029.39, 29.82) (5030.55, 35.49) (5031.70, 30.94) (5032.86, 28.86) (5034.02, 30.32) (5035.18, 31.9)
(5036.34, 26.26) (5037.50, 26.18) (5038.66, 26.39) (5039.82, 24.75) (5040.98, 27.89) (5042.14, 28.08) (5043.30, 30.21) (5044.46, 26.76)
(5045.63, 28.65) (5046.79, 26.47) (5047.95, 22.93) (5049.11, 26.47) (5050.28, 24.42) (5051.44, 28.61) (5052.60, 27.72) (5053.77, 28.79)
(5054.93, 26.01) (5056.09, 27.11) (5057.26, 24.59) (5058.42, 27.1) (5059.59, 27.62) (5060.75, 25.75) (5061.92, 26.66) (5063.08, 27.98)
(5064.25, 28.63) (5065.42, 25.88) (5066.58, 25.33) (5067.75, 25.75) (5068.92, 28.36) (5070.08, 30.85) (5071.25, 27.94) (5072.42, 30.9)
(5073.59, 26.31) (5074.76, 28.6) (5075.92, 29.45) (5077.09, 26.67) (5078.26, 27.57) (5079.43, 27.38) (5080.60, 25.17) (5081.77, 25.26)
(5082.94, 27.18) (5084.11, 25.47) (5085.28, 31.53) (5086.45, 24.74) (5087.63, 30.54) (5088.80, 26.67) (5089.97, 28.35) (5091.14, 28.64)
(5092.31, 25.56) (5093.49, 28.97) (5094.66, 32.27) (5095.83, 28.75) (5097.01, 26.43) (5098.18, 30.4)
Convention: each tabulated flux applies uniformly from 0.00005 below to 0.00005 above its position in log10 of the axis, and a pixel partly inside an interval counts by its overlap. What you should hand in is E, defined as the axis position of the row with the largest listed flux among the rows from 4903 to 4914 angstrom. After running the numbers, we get 4913.77 angstrom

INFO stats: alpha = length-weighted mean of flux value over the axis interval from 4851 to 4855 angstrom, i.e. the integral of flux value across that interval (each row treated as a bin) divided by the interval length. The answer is 31.2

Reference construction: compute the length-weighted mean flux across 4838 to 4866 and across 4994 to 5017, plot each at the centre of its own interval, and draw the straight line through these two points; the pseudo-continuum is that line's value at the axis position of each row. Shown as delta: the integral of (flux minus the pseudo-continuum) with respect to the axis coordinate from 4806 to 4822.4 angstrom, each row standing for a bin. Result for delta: -29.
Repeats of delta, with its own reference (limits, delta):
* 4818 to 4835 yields 7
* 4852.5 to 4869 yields -22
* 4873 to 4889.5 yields -11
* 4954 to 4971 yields 51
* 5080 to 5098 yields 16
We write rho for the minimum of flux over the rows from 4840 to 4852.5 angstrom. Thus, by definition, 24.33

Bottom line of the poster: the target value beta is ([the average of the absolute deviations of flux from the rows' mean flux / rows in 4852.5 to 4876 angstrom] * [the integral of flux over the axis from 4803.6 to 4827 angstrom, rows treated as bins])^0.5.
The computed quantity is 44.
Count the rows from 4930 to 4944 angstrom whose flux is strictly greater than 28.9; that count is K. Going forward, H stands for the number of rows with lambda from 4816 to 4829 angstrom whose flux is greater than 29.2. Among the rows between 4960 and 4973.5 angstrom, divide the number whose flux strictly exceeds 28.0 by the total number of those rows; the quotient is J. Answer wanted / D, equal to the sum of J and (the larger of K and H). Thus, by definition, 6.8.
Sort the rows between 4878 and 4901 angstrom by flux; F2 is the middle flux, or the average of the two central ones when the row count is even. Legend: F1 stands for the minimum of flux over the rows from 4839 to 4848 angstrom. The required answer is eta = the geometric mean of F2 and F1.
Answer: 26.1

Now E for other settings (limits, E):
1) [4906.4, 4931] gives 4926.23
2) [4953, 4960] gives 4956.96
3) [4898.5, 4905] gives 4903.60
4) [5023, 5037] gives 5030.55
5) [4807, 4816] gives 4815.21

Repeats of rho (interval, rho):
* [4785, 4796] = 18.45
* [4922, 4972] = 23.18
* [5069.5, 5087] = 24.74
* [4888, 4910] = 23.74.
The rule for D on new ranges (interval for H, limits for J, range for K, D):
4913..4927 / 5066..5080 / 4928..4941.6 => 6.4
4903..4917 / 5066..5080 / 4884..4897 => 4.4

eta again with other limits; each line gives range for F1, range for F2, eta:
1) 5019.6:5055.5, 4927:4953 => 25.6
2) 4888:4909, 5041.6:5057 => 25.4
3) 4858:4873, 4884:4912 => 24.0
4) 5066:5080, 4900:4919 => 26.1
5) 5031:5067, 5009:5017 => 23.9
